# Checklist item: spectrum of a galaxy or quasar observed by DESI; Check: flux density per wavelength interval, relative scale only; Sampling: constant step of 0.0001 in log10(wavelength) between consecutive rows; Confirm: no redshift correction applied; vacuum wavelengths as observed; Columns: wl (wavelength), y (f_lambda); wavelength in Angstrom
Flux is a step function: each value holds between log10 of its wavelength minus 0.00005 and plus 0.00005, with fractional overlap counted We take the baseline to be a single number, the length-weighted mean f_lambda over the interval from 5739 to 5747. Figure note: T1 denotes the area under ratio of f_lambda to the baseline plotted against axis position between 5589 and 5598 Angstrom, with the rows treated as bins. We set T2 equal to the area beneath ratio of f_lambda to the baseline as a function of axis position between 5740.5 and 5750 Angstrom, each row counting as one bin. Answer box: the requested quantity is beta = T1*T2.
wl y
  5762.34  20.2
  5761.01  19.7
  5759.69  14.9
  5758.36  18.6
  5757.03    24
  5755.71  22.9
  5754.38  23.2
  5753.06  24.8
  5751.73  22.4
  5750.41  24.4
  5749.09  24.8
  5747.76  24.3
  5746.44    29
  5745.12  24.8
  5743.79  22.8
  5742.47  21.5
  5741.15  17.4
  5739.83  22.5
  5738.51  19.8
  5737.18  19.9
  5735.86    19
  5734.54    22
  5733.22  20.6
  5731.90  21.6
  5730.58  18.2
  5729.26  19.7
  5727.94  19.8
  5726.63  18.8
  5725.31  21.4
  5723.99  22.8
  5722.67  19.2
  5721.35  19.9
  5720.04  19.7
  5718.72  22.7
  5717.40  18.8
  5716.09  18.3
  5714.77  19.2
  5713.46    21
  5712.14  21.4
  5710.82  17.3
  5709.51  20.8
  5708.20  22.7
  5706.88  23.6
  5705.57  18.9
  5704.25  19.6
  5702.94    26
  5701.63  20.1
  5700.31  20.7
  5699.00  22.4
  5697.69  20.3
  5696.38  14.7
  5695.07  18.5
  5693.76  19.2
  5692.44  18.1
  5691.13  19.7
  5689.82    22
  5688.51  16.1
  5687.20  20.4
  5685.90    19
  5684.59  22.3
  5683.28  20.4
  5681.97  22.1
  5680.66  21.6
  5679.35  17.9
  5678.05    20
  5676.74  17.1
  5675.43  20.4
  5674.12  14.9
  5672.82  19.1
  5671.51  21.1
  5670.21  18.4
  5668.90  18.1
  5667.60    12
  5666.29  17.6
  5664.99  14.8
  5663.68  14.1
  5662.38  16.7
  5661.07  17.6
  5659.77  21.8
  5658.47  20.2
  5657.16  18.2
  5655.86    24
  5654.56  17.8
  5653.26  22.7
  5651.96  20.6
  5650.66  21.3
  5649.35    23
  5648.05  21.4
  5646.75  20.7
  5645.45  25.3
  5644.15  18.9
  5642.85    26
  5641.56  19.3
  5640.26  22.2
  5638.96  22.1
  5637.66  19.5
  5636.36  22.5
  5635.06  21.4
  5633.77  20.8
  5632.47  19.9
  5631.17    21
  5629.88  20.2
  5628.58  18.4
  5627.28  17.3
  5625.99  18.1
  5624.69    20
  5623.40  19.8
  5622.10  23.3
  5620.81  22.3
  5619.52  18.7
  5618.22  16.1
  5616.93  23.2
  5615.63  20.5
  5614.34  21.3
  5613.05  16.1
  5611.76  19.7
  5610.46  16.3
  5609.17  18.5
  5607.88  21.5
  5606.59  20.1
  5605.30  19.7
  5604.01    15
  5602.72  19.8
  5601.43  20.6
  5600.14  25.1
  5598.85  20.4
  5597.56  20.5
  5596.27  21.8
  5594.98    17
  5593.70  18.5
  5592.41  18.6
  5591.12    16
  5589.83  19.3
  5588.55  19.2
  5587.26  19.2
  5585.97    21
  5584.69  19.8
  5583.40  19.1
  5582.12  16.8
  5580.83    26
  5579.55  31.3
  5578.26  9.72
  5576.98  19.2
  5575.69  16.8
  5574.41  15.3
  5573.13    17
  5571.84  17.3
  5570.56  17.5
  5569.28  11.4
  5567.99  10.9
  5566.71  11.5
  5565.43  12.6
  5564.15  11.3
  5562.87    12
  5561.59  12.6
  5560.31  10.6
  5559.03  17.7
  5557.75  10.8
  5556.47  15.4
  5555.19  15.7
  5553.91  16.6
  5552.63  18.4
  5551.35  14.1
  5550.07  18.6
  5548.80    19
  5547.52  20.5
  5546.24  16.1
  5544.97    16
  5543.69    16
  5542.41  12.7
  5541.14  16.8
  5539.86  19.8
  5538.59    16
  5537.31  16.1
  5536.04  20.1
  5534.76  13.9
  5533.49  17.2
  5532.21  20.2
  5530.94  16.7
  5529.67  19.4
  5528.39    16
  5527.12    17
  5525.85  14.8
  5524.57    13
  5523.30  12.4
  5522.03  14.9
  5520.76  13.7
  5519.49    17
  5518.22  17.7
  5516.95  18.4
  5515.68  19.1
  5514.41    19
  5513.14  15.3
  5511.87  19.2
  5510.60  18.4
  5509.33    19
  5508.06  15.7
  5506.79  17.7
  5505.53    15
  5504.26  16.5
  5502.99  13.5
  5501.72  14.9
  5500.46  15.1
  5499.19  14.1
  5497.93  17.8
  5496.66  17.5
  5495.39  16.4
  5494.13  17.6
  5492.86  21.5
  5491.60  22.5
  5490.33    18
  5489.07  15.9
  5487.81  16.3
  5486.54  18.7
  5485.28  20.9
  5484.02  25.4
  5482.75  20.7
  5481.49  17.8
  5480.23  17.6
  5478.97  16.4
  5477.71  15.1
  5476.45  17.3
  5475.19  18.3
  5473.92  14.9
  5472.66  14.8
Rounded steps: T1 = 7.4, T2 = 9.8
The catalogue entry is 72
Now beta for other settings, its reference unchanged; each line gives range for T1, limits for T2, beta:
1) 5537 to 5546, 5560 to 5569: 29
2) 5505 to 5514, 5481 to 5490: 52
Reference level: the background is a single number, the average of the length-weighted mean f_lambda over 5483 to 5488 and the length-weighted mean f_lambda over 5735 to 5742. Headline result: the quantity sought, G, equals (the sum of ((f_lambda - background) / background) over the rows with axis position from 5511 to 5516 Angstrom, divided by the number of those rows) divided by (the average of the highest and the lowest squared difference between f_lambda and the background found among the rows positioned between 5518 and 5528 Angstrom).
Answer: -0.003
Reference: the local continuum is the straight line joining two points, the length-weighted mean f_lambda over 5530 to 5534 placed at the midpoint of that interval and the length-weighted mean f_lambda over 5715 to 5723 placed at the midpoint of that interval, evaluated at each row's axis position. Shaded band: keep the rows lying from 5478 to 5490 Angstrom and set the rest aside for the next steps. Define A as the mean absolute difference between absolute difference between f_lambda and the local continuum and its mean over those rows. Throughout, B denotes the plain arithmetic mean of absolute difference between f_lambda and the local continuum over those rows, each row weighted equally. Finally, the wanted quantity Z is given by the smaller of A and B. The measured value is 1.6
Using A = 1.6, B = 2.2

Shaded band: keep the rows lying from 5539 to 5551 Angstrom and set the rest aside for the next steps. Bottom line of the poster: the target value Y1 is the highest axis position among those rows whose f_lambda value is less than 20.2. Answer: 5550.07 Angstrom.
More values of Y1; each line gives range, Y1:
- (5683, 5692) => 5691.13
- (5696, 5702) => 5701.63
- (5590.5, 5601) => 5594.98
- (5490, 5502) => 5501.72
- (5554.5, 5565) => 5564.15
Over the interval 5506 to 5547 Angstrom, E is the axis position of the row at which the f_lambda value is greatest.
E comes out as 5532.21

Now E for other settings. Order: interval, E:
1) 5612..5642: 5622.10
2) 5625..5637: 5636.36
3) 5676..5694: 5684.59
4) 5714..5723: 5718.72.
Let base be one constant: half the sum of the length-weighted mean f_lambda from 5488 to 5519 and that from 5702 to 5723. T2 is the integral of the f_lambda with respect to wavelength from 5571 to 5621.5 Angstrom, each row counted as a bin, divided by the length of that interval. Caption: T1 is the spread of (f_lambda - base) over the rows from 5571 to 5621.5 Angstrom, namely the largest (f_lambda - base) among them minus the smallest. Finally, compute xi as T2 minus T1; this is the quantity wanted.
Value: -2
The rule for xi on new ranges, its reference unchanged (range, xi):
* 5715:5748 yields 9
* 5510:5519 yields 14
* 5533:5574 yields 5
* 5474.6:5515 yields 6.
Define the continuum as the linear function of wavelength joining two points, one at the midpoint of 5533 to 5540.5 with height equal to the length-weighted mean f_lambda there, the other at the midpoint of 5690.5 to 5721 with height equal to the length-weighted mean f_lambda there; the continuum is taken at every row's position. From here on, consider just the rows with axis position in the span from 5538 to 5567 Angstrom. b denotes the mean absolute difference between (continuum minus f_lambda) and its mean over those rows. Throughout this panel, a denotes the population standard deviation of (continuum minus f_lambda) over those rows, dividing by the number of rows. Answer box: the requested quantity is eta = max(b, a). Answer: 3.0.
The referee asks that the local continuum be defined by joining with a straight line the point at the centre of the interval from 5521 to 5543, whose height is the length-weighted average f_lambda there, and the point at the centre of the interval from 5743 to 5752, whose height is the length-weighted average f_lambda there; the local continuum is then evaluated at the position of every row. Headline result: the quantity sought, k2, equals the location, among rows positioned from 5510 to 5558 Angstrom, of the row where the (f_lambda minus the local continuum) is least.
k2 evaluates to 5557.75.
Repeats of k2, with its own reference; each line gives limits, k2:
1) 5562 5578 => 5567.99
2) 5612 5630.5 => 5618.22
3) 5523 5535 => 5523.30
